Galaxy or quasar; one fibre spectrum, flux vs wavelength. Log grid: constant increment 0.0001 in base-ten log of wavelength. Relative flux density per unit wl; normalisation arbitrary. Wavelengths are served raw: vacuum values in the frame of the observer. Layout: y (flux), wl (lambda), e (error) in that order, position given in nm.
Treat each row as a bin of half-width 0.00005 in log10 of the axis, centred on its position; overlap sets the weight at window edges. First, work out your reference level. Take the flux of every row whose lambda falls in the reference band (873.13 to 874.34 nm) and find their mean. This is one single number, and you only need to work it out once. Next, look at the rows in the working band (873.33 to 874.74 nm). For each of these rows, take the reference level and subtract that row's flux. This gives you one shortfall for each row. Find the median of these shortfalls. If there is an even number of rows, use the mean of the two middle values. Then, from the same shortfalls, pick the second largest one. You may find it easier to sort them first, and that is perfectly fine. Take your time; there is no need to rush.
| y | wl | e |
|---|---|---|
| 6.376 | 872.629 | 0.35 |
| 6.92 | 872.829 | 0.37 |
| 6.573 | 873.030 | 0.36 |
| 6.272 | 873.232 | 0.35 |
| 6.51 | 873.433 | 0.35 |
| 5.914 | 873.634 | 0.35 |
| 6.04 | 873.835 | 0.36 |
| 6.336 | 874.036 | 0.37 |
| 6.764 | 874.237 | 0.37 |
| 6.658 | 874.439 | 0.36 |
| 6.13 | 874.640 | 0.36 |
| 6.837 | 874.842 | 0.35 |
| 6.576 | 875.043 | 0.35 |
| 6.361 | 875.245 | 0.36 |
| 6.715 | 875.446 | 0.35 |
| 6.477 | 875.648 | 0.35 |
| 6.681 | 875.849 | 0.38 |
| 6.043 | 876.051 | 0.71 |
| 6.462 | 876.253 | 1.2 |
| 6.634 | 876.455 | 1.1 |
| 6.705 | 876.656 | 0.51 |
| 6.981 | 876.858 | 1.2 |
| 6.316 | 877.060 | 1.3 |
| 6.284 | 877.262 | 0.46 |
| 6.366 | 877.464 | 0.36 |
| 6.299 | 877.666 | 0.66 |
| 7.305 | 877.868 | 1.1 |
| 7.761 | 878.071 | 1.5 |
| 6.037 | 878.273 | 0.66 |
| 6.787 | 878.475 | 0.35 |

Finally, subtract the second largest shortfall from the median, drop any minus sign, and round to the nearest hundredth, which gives 0.30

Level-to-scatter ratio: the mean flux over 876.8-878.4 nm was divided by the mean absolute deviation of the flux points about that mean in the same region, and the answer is 13.1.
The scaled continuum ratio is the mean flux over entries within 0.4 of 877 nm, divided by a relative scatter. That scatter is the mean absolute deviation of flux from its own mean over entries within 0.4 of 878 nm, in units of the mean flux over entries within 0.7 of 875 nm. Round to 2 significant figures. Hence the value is 63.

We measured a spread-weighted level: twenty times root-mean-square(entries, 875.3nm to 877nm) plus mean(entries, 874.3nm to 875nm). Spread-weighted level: 138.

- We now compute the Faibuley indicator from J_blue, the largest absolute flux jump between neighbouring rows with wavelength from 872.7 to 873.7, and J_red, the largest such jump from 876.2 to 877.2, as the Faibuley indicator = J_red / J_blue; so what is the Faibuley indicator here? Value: 1.1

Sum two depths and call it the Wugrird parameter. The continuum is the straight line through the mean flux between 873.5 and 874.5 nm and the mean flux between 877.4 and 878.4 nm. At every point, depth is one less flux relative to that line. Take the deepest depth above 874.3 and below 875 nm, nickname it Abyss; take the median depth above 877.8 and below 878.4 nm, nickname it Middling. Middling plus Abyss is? -0.04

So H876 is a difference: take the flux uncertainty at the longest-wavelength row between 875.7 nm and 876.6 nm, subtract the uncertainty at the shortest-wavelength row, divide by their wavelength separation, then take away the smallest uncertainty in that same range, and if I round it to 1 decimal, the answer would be 0.8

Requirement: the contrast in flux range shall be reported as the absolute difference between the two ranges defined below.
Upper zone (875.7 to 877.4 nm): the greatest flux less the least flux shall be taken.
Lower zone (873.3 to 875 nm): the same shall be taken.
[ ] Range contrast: 0.0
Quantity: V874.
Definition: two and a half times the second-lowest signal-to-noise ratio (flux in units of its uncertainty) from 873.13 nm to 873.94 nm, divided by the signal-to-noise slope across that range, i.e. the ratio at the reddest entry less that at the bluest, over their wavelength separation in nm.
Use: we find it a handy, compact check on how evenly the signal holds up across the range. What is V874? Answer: -22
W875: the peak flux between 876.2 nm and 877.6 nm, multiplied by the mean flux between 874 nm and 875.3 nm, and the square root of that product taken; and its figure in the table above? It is 6.75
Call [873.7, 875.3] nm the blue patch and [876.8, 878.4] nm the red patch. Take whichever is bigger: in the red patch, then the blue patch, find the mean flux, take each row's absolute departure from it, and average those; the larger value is 0.510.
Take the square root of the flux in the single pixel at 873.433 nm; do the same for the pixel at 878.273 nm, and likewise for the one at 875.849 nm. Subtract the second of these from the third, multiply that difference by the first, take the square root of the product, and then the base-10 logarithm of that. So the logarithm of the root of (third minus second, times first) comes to -0.24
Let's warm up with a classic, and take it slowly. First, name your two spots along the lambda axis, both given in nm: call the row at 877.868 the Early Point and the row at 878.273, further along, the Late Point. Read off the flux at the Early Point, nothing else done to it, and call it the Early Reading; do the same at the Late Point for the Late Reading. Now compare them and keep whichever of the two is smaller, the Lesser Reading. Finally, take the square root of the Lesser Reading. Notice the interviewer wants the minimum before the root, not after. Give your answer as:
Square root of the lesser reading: 2.46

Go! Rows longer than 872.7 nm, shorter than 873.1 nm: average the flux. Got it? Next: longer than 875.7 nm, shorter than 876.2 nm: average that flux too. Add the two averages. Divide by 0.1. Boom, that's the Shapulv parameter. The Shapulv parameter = 131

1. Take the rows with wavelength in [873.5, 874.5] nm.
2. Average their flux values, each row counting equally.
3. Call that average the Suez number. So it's 6.34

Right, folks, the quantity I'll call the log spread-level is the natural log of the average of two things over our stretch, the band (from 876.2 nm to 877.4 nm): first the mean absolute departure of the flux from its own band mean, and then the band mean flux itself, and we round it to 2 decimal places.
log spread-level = 1.22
